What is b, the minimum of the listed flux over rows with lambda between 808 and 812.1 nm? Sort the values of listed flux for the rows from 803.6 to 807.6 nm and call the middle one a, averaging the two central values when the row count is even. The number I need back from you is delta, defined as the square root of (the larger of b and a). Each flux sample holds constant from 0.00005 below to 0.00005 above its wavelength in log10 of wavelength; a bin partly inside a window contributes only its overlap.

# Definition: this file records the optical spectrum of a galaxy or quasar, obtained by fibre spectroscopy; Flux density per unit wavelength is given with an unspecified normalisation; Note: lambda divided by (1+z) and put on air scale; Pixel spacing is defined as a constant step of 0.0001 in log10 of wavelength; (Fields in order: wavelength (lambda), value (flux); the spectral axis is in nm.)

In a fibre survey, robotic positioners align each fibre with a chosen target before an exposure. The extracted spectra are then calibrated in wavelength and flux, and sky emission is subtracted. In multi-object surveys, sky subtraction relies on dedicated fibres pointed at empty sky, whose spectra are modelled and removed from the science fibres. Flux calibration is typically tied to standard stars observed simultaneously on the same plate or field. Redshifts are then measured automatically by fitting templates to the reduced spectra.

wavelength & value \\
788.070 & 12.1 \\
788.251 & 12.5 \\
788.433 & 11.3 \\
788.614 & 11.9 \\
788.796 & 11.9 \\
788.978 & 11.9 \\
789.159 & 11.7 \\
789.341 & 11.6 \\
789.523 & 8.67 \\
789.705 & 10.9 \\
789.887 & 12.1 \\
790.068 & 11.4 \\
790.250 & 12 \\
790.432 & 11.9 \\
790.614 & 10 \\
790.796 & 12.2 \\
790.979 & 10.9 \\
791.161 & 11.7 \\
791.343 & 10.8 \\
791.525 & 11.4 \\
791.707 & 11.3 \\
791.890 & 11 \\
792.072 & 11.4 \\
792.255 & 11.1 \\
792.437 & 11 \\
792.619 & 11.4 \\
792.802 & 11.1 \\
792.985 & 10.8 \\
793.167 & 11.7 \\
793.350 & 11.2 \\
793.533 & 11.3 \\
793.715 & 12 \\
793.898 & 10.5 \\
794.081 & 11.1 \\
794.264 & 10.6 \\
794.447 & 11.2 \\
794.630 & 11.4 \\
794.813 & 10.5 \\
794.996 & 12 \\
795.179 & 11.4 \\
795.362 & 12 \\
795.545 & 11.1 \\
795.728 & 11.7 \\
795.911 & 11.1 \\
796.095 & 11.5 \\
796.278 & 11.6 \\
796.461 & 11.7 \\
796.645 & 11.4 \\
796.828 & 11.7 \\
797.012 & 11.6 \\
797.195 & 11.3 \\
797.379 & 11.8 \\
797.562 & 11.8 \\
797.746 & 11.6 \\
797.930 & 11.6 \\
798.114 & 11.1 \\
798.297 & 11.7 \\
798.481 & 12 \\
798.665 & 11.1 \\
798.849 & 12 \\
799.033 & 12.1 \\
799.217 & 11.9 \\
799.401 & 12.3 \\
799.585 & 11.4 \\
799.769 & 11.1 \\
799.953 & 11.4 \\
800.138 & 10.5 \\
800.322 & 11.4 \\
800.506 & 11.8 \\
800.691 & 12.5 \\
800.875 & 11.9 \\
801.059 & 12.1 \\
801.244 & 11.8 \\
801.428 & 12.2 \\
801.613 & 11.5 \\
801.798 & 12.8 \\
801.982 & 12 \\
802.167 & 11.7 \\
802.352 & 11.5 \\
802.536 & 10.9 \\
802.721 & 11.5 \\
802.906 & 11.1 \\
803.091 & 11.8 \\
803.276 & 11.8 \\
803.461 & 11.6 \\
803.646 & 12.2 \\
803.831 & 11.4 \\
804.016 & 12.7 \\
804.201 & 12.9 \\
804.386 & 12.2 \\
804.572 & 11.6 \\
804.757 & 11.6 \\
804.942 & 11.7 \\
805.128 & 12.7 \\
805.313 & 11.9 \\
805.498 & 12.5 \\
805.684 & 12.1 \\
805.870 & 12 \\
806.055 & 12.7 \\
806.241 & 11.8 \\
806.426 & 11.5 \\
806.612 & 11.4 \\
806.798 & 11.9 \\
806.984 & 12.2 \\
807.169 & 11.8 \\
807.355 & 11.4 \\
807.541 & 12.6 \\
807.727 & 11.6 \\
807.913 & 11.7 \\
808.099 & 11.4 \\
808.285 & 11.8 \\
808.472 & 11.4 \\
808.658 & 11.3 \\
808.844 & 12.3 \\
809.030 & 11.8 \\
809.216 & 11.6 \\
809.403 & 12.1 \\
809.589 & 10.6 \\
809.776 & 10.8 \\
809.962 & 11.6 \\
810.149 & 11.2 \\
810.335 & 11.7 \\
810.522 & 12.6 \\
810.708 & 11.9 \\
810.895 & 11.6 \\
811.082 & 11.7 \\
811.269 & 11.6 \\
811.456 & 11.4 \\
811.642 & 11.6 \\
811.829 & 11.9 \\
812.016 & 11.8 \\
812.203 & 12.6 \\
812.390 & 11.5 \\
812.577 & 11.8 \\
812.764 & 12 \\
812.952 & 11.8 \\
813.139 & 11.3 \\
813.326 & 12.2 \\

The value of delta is 3.46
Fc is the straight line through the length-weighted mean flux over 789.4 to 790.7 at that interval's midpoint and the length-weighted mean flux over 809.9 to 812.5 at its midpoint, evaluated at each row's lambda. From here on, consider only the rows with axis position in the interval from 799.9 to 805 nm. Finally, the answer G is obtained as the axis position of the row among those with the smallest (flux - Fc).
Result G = 800.138 nm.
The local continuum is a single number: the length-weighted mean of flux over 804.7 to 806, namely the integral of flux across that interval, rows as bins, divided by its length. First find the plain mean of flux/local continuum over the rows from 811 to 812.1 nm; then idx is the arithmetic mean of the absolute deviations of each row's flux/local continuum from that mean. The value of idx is 0.011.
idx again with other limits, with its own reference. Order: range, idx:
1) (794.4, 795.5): 0.032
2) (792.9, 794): 0.034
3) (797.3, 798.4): 0.014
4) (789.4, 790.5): 0.076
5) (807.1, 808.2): 0.025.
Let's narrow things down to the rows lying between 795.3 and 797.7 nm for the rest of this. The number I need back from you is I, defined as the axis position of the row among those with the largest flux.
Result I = 795.362 nm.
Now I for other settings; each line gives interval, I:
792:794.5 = 793.715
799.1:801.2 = 800.691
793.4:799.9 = 799.401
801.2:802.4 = 801.798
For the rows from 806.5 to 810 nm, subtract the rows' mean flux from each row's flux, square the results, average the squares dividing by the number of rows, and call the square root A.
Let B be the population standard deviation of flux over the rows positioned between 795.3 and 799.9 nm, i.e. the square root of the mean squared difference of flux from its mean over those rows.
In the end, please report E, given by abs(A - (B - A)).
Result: 0.60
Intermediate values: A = 0.47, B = 0.34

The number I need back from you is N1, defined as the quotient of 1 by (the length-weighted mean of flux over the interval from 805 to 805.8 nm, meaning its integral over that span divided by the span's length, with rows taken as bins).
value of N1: 0.0816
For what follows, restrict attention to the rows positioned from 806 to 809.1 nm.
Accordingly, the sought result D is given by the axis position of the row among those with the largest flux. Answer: 806.055 nm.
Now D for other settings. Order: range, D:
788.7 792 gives 790.796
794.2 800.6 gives 799.401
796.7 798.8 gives 798.481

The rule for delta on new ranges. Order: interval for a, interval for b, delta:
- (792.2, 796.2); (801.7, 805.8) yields 3.35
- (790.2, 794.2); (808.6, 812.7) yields 3.35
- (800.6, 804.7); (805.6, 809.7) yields 3.44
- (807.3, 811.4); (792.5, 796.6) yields 3.41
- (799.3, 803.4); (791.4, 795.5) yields 3.43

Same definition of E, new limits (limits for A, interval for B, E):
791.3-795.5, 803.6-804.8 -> 0.31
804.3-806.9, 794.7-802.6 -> 0.36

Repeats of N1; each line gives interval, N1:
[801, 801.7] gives 0.0841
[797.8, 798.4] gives 0.0871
